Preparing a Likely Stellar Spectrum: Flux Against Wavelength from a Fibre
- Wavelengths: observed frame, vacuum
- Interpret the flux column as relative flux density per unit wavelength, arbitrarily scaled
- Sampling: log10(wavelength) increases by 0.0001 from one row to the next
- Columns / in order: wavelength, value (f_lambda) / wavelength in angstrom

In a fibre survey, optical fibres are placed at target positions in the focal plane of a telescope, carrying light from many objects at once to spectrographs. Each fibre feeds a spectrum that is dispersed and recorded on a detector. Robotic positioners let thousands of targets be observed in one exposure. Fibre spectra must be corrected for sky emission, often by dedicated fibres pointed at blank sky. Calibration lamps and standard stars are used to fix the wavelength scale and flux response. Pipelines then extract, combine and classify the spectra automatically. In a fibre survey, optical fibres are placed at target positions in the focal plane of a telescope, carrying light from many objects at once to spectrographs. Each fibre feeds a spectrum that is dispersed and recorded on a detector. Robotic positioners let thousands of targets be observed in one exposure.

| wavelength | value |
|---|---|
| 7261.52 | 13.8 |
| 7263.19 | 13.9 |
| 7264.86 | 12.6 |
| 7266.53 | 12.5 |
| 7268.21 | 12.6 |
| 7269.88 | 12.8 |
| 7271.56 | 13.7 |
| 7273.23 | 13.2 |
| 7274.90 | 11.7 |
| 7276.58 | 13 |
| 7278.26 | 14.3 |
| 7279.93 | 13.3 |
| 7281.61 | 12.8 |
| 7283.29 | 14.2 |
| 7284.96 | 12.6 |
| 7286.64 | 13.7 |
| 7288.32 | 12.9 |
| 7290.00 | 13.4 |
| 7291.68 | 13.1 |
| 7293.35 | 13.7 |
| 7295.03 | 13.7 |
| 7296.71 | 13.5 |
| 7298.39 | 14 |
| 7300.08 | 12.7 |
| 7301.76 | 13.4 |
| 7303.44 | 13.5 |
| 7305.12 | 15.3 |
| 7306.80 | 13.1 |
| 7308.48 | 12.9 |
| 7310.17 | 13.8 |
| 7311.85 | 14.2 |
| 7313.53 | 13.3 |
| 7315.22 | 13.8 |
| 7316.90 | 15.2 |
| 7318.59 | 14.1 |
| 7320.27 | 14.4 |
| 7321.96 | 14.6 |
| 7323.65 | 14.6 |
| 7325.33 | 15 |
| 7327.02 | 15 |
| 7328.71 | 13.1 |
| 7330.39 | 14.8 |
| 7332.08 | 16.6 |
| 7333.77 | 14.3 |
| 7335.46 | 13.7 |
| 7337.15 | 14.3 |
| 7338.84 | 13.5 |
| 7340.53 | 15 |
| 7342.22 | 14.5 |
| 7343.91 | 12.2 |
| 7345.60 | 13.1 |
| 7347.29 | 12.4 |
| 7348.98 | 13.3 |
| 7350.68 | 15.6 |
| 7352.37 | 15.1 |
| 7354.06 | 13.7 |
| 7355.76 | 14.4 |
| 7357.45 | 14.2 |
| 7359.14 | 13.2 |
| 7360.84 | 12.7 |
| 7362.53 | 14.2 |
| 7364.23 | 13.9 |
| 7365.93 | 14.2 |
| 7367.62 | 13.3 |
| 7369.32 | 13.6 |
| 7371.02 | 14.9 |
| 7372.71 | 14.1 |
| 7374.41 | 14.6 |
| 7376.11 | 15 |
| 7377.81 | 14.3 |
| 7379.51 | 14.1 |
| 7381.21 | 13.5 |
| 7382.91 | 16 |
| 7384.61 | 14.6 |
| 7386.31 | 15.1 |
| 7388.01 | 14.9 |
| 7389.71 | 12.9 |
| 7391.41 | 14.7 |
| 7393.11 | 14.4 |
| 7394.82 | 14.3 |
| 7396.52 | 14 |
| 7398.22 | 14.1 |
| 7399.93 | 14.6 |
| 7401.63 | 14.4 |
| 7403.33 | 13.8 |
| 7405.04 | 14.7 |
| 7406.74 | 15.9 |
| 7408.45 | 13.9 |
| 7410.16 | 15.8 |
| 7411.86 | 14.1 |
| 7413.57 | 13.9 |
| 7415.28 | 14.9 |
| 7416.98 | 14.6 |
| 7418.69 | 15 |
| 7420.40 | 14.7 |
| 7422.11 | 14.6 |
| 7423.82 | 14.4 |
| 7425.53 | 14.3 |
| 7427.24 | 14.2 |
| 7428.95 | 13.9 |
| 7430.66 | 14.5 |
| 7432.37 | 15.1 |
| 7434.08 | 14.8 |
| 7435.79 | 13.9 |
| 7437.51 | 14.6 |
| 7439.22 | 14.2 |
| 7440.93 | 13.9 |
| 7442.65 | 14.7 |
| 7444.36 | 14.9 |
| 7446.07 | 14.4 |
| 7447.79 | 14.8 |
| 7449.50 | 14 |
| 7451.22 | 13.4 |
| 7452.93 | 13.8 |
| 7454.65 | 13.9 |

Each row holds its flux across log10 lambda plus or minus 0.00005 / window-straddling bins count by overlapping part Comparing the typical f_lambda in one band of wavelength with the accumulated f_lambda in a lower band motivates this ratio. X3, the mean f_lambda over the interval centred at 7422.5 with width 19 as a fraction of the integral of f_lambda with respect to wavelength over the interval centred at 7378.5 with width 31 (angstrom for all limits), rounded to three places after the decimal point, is 0.033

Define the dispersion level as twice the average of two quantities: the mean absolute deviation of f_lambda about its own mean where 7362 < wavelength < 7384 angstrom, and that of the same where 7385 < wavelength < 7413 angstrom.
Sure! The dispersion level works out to 1.07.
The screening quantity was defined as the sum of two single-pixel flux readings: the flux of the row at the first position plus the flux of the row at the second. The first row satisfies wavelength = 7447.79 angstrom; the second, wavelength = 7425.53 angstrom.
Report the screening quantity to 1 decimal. 29.1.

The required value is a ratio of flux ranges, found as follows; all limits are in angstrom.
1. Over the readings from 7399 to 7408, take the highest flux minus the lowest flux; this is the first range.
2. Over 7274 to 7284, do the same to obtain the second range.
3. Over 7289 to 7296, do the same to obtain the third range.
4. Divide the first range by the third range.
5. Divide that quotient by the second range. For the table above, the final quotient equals 1.3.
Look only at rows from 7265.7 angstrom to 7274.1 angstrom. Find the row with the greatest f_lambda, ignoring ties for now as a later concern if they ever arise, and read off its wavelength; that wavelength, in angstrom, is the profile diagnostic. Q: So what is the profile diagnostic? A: 7271.56 angstrom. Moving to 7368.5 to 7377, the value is 7376.11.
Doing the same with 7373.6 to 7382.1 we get 7376.11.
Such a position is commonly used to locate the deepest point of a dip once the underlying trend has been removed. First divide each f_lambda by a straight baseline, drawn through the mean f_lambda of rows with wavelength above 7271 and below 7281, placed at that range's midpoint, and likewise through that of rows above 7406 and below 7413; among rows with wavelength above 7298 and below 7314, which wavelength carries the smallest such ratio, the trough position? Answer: 7300.08 angstrom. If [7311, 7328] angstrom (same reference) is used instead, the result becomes 7313.53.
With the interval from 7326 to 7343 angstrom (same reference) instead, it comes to 7328.71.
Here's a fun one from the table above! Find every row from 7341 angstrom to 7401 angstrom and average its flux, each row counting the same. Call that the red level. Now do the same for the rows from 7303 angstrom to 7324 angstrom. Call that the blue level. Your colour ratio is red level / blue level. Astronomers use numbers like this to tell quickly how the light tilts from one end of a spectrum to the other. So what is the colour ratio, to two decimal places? 1.00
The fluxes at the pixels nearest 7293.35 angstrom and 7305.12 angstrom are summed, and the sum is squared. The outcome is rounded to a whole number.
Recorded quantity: 841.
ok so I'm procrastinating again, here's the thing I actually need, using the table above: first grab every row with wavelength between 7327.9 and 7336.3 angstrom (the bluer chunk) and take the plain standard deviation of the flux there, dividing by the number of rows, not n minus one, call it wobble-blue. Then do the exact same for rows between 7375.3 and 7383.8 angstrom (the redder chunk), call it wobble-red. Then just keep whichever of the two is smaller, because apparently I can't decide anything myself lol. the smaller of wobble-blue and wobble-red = 0.86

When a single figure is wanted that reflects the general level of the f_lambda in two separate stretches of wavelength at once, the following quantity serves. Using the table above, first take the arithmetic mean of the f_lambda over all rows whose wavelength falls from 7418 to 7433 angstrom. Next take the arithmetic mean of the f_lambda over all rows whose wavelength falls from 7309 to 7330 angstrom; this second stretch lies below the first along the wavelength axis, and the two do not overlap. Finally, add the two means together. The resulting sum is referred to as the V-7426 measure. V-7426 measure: 28.8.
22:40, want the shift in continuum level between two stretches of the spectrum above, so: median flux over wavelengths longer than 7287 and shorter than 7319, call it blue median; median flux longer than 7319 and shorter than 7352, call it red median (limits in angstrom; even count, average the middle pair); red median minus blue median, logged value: 0.90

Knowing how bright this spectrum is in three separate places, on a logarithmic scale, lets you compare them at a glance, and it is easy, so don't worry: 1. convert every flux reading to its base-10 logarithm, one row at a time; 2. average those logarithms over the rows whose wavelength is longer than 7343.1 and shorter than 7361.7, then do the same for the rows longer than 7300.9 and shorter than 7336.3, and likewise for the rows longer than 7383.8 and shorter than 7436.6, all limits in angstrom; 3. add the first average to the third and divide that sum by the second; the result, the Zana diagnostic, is 1.99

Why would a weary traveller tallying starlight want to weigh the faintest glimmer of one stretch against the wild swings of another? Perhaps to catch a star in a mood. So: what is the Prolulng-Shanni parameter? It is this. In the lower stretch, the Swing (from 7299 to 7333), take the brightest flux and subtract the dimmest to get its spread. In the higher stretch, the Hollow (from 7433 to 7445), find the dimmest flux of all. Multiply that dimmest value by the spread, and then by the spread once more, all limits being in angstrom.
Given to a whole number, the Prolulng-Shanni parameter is 211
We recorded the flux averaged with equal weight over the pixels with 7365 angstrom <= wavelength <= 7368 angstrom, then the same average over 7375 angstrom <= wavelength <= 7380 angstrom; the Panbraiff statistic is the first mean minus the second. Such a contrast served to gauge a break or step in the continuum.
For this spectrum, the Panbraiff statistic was -0.7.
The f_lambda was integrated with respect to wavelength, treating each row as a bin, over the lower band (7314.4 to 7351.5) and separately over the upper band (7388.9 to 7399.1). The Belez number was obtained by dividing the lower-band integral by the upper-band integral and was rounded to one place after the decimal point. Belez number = 3.7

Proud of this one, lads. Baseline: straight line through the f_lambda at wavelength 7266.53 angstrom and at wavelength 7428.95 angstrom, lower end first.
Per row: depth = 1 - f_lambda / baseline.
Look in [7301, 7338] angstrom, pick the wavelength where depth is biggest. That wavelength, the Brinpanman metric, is 7308.48 angstrom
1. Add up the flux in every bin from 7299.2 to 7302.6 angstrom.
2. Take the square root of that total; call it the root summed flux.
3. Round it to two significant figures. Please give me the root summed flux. 5.1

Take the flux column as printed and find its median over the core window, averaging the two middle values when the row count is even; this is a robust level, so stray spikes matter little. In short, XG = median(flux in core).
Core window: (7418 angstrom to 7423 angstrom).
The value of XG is 14.7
